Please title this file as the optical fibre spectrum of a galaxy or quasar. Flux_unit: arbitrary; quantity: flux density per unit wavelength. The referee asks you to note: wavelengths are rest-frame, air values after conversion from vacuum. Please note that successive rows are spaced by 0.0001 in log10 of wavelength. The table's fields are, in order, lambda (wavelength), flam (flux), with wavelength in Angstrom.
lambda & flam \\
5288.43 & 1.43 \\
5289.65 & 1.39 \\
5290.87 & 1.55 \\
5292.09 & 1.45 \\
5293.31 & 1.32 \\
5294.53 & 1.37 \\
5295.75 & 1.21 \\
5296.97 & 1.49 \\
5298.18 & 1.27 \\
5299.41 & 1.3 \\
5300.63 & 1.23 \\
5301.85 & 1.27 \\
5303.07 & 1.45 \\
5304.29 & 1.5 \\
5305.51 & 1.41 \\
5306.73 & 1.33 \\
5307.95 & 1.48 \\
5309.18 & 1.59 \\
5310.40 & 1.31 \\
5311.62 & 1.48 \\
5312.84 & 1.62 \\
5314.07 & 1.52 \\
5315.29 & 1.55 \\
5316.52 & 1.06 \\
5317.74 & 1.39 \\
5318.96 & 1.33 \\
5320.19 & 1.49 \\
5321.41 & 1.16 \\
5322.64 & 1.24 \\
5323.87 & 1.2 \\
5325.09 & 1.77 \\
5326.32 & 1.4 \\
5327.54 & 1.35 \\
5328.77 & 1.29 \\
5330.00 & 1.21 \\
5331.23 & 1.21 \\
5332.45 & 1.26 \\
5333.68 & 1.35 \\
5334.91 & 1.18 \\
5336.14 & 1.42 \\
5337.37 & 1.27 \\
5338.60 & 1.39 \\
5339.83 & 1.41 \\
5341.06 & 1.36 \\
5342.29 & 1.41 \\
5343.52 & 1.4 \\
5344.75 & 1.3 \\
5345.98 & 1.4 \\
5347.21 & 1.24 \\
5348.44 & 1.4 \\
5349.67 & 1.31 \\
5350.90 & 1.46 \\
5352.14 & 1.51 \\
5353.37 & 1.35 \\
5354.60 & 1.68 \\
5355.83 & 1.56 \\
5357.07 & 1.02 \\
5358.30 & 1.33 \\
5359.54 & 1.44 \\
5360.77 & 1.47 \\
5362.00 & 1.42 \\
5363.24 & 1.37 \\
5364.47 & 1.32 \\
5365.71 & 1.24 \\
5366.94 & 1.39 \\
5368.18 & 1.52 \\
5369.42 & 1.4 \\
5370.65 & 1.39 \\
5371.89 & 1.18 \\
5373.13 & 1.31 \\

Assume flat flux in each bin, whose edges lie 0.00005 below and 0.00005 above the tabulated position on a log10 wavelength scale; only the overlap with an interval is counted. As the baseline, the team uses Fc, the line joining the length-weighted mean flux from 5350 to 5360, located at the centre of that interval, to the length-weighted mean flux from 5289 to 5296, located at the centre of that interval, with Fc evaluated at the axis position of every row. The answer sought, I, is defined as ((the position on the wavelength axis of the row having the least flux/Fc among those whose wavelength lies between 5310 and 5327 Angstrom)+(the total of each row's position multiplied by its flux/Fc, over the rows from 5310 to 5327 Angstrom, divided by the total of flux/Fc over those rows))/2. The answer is 5317.4 Angstrom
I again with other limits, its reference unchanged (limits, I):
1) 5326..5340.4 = 5334.0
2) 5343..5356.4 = 5348.5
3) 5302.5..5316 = 5309.8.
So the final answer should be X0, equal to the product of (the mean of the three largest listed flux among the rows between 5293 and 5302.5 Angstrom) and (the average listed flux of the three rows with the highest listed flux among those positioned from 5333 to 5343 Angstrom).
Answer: 1.97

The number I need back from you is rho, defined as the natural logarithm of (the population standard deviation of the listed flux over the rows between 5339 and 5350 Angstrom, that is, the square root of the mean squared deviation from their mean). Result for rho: -2.85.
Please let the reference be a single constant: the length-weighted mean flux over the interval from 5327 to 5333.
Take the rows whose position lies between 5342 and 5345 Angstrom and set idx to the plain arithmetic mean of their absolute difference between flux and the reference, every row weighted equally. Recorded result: 0.107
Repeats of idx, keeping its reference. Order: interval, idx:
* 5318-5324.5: 0.097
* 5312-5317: 0.276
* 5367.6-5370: 0.197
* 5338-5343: 0.130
